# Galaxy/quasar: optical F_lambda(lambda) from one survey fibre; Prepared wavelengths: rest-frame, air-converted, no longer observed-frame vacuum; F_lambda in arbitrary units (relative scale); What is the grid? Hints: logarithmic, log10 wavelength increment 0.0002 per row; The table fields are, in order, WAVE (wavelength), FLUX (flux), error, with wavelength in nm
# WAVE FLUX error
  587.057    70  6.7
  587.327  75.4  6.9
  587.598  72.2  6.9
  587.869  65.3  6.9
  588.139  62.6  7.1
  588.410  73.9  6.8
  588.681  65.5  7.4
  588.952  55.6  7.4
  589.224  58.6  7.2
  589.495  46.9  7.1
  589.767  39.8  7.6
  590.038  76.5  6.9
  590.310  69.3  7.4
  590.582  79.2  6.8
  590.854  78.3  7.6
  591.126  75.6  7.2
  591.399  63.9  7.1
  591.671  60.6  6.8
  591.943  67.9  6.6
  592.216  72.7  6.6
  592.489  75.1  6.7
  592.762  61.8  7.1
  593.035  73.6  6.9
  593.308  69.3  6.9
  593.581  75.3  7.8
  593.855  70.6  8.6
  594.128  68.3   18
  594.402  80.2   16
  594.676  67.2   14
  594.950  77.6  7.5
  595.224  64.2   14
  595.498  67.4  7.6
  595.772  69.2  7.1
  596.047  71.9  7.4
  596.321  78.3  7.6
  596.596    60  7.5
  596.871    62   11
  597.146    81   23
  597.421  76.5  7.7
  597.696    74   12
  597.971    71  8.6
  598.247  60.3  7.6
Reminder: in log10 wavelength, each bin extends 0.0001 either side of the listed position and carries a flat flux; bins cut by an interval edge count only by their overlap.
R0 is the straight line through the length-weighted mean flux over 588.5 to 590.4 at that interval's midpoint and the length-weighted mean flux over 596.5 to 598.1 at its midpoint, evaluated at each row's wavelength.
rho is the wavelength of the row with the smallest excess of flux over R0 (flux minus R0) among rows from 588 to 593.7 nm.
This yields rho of 589.767 nm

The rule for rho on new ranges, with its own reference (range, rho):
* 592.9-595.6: 595.224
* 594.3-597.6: 596.596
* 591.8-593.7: 592.762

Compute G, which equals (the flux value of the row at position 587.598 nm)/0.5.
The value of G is 144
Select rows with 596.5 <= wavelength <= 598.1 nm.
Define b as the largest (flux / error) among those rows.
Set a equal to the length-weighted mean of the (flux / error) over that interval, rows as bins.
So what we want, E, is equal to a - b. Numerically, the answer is -3.0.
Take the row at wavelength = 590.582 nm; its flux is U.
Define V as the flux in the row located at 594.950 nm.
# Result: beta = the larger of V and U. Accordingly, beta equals 79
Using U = 79.2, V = 77.6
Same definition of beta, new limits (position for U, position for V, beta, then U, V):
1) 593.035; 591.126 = 76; 73.6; 75.6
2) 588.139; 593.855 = 71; 62.6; 70.6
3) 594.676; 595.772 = 69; 67.2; 69.2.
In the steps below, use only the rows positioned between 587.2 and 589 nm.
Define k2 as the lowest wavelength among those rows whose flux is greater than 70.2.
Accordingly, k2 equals 587.327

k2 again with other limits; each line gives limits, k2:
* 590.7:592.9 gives 590.854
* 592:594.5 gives 592.216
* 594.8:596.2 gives 594.950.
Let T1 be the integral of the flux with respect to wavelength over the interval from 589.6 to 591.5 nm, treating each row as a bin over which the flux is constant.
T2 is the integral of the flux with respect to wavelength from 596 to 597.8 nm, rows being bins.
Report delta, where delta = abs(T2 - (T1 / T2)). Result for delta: 128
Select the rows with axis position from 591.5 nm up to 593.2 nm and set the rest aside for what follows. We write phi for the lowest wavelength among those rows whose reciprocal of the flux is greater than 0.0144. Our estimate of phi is 591.671 nm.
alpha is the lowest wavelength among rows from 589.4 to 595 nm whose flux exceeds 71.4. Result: 590.038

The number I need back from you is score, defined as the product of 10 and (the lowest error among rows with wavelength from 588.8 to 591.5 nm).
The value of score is 68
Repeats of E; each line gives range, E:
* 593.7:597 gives -2.9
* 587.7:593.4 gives -2.2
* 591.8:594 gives -1.3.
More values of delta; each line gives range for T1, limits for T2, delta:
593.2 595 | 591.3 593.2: 128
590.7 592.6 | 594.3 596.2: 134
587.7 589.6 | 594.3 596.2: 134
